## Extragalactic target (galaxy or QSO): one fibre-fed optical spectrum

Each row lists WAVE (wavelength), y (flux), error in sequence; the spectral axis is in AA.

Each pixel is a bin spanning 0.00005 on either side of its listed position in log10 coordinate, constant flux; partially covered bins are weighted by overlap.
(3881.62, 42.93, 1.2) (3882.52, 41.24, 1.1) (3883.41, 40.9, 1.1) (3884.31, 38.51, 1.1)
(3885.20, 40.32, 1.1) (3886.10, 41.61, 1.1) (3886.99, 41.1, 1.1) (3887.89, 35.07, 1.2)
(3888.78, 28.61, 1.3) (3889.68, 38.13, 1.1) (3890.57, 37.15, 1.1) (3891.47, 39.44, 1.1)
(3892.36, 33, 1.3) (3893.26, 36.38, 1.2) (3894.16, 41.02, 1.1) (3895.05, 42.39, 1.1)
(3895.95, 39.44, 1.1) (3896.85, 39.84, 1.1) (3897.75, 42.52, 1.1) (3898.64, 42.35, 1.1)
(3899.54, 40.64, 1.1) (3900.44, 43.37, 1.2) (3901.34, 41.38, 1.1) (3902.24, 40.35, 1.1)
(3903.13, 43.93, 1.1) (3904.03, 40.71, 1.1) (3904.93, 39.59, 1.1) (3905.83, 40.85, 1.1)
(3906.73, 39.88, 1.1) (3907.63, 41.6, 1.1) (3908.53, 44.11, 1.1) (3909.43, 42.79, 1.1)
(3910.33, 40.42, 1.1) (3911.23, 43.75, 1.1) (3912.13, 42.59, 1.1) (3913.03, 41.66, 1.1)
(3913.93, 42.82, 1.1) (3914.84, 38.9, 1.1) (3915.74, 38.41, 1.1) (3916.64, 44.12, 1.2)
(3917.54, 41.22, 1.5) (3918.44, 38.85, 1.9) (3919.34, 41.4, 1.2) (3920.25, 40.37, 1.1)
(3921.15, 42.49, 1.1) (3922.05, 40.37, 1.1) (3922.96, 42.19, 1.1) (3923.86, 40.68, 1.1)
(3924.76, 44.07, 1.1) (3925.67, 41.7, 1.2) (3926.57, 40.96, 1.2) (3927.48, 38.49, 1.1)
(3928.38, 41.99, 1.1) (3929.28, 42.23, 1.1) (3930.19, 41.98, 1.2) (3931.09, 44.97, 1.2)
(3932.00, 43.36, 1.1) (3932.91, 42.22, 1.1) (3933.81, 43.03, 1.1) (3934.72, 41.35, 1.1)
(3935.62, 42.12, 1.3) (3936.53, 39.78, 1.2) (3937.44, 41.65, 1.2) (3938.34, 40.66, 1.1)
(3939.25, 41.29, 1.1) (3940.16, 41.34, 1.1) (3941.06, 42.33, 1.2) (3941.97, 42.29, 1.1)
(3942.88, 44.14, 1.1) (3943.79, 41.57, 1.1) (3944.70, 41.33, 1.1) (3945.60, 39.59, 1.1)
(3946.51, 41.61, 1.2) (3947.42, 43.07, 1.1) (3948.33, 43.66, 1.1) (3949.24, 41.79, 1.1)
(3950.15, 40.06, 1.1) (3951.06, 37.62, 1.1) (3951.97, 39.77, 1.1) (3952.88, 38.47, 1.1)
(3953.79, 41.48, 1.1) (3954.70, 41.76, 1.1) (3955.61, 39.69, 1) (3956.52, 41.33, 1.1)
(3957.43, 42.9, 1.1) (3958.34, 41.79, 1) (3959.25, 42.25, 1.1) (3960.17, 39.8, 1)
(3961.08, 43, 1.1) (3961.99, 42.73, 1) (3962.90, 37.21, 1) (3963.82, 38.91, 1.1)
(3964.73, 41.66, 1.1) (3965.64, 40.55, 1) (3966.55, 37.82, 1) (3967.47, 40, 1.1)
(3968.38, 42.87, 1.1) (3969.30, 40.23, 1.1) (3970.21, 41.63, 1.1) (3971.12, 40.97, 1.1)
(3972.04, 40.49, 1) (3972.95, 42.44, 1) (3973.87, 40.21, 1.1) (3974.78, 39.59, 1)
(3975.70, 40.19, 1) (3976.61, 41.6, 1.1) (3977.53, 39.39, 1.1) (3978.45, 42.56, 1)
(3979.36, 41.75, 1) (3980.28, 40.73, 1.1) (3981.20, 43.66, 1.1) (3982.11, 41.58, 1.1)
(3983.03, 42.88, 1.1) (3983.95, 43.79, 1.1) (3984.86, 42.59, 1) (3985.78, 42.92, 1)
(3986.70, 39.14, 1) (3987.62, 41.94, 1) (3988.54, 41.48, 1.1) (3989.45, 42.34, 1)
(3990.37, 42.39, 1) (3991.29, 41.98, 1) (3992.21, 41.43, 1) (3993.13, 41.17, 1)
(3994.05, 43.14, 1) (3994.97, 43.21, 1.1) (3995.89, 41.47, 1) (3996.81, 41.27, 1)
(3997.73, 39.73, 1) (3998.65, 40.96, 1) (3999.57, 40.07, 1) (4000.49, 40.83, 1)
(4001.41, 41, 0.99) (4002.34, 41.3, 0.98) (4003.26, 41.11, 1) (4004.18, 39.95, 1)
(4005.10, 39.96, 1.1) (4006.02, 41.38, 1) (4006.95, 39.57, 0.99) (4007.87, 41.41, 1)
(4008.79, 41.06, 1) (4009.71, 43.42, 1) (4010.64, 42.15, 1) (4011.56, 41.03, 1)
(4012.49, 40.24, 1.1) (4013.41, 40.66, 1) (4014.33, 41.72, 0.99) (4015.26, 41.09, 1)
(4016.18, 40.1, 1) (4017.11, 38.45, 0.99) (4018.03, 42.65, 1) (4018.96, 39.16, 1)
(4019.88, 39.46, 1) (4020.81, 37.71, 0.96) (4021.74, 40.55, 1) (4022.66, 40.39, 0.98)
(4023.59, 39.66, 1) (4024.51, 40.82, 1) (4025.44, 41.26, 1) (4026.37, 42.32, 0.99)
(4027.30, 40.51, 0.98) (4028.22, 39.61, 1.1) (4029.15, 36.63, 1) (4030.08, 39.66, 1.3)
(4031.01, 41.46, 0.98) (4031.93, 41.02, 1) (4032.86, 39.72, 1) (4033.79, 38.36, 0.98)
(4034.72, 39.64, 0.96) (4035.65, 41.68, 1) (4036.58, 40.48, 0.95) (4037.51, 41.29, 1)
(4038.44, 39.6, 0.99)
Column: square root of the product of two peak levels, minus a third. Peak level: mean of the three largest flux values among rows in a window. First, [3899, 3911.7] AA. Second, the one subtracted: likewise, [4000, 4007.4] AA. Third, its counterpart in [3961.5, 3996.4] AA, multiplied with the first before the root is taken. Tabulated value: 2.5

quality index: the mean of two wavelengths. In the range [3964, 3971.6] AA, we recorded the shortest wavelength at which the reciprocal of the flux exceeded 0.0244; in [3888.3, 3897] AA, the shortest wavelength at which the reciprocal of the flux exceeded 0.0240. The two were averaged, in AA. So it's 3927.2 AA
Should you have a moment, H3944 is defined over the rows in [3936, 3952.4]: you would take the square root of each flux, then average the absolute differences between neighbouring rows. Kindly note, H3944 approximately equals 0.107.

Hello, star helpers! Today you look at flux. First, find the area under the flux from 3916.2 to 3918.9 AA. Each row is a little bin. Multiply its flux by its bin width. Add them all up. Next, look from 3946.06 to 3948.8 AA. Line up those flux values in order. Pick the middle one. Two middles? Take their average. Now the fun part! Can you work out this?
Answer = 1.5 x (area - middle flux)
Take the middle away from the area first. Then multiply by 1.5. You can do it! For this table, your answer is 103.4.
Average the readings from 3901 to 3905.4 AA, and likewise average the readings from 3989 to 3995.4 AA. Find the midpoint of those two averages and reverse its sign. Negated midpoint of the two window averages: -41.7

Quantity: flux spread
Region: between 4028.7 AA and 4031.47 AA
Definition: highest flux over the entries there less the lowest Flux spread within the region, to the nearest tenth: 4.8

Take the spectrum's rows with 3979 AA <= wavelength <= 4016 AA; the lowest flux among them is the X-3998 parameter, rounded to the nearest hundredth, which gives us 39.14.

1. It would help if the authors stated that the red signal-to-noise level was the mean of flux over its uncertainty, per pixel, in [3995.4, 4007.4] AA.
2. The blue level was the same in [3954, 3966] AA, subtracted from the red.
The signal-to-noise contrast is 1.5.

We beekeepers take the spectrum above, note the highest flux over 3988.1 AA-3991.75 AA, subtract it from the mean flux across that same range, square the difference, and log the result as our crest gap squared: 0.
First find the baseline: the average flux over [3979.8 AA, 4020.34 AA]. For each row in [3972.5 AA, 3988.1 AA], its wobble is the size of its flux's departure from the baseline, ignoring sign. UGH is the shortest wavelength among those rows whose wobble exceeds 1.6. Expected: 3974.78 AA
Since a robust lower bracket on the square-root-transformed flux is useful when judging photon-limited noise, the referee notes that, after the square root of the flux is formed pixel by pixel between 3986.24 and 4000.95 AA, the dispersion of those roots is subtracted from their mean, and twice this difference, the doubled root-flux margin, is 12.70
